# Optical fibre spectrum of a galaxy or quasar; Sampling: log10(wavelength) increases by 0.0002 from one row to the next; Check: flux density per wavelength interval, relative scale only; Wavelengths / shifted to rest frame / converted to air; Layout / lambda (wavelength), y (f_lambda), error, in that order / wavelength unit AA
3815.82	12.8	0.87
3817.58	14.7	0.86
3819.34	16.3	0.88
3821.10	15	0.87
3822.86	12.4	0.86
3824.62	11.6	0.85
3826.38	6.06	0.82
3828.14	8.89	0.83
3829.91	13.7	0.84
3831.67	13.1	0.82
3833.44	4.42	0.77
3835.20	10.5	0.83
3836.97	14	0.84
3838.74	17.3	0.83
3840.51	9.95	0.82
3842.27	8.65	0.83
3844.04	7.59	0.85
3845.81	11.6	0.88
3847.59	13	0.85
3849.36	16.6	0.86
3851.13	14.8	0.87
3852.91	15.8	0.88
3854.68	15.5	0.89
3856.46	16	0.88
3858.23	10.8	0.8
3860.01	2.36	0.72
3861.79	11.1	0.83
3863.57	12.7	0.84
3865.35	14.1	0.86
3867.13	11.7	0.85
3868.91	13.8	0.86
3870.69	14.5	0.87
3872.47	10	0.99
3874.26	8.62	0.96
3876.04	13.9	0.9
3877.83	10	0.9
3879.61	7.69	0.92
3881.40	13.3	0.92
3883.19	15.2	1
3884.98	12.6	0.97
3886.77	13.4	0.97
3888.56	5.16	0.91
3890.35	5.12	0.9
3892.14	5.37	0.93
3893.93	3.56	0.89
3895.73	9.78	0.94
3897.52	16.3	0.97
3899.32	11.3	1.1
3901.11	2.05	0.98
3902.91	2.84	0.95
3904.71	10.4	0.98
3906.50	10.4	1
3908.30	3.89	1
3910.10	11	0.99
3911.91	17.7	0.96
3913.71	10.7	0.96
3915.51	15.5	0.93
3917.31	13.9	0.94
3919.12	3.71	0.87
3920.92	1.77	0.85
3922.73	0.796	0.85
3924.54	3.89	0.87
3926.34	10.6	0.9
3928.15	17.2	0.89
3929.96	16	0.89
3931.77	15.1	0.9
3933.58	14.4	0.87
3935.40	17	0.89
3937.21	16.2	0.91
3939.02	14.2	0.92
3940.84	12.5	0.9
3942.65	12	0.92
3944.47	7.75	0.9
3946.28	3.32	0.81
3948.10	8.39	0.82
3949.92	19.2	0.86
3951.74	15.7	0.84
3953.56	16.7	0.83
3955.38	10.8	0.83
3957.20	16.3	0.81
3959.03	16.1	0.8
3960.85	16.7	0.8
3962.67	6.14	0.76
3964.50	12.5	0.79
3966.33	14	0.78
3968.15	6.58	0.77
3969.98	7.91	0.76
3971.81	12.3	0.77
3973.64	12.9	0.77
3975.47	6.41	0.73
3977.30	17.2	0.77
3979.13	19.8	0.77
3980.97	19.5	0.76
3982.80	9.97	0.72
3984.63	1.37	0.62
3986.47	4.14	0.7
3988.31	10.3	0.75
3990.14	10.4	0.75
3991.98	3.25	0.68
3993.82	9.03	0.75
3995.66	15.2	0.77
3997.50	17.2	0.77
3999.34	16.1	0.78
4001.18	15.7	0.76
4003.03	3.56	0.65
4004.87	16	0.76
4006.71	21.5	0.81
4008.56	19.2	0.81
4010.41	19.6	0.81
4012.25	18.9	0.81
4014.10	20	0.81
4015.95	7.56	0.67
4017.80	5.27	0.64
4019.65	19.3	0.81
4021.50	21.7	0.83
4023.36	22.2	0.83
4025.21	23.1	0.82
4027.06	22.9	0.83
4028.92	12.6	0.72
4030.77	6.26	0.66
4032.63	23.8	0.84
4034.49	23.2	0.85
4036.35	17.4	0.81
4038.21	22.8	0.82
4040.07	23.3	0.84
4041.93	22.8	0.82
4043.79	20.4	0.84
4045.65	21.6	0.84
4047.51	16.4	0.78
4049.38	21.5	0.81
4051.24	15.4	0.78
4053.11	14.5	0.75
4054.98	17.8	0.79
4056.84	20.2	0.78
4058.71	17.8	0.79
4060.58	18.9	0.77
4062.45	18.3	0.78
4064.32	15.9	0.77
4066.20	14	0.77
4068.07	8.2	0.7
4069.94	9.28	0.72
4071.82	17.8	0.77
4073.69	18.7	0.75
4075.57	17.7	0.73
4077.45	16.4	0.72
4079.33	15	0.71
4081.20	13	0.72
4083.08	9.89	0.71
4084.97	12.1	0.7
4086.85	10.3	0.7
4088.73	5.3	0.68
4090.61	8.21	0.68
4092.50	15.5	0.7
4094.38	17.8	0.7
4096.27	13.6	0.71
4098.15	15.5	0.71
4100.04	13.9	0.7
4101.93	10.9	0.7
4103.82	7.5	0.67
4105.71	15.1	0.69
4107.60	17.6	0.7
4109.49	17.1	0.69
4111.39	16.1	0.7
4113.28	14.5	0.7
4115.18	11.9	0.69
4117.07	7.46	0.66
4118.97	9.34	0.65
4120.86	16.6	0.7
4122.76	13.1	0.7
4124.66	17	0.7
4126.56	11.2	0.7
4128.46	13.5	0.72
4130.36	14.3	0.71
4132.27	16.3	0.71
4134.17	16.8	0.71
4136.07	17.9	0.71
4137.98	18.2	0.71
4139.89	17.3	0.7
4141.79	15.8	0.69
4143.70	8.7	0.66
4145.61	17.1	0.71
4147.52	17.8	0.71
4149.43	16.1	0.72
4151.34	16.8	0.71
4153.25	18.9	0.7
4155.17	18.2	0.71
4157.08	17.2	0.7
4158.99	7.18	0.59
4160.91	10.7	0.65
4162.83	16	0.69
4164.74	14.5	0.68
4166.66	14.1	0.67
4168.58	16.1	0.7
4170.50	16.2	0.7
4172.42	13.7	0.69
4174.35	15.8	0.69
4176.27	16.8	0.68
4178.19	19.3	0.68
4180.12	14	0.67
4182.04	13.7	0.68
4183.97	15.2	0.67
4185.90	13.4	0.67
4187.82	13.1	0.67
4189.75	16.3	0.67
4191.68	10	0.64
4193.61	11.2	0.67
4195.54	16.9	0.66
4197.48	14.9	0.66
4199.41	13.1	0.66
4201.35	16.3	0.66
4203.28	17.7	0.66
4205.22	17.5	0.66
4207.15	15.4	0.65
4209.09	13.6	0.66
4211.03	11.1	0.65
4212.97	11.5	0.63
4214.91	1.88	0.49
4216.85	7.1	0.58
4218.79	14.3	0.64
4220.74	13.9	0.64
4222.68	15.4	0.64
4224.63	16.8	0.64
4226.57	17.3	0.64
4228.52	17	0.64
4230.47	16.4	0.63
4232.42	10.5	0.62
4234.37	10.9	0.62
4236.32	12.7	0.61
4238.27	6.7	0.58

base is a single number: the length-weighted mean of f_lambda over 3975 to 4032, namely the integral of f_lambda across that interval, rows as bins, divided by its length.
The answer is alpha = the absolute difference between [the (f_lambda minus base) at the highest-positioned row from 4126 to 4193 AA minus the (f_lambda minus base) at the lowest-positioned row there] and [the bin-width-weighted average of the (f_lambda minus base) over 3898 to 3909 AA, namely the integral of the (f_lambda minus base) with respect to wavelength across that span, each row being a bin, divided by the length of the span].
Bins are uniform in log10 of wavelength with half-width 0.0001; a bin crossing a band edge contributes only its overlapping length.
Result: 6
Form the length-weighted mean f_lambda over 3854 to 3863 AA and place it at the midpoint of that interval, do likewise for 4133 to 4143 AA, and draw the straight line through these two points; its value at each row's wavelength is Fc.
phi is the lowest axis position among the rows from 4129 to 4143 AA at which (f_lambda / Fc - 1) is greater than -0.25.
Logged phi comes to 4130.36 AA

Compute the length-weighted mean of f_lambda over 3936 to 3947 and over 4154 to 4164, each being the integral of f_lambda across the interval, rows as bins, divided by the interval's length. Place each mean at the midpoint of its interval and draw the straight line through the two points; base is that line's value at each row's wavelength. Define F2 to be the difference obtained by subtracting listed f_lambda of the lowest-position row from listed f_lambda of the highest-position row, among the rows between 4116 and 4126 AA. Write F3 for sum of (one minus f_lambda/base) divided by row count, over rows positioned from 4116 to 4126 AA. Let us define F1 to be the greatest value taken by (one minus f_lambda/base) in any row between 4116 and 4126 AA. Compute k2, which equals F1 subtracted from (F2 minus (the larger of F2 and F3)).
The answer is -0.4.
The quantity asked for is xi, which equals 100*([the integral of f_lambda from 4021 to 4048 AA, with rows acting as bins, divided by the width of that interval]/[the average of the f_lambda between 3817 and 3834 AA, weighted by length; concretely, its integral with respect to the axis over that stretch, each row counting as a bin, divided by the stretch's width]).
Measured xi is 172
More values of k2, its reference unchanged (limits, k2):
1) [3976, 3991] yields -7.7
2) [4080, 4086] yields -1.2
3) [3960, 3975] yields -4.3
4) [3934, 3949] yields -9.3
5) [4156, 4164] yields -1.8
